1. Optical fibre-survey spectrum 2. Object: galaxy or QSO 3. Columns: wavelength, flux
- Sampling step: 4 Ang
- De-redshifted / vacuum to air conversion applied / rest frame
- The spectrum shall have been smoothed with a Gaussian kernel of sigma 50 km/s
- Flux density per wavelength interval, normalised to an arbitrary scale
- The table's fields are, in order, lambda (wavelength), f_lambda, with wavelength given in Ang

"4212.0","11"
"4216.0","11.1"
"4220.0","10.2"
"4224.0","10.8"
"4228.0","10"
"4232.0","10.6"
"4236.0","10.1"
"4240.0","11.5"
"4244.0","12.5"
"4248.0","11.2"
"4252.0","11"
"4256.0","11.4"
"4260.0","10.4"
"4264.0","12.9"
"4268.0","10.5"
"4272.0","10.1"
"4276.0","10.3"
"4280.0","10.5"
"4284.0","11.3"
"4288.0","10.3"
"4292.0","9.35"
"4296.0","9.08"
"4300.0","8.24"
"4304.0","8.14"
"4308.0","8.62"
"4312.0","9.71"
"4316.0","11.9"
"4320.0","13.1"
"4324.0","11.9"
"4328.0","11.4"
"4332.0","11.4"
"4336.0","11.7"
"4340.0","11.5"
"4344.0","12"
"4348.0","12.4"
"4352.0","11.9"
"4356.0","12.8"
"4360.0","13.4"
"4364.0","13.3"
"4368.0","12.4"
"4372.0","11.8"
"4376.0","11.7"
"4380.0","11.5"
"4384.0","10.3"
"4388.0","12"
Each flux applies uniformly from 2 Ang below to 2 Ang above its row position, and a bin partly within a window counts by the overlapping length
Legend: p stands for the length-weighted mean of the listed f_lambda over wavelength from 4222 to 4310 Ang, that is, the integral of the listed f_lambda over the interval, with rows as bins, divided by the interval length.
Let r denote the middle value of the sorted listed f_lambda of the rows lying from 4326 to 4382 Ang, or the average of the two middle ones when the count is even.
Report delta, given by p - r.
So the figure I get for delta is -1.4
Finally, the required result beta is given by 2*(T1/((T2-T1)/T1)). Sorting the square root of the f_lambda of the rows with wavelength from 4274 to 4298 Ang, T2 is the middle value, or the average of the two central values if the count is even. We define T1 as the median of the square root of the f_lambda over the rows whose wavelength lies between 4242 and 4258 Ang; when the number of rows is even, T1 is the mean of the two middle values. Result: -149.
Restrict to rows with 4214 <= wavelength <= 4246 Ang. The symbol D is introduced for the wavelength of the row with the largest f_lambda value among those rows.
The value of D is 4244.0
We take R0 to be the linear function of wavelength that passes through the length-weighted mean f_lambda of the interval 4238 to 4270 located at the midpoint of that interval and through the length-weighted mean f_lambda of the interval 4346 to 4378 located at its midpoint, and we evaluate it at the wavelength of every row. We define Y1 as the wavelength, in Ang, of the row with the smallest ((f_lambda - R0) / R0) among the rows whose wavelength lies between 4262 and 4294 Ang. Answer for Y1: 4292.0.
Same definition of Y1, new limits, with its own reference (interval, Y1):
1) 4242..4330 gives 4304.0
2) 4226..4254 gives 4228.0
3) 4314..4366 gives 4332.0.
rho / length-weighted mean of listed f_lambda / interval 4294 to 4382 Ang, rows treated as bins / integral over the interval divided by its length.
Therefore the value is 11.4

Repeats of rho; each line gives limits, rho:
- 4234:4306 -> 10.5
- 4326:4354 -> 11.8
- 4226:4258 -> 11.0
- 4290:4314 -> 8.9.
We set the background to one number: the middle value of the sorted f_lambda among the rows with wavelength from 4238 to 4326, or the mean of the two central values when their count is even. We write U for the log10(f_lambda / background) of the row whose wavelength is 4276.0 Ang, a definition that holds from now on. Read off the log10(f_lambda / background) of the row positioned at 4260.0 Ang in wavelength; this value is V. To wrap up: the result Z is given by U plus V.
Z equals -0.01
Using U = -0.01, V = 0.00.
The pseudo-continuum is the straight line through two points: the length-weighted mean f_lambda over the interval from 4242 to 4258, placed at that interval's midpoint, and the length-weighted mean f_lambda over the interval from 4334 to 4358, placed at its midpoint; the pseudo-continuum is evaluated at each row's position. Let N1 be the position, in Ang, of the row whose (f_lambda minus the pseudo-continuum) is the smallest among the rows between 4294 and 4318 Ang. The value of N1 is 4304.0 Ang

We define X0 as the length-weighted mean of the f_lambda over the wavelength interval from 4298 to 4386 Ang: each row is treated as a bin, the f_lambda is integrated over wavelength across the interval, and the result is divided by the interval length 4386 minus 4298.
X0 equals 11.4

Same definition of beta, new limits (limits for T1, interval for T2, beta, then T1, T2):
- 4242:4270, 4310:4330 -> 217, 3.35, 3.45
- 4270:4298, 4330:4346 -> 105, 3.21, 3.41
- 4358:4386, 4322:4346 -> -806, 3.44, 3.41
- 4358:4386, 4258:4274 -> -117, 3.44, 3.23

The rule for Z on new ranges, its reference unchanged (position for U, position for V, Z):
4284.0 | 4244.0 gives 0.11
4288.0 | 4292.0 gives -0.06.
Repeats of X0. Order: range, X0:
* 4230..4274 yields 11.1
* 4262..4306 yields 10.1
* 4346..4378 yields 12.5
